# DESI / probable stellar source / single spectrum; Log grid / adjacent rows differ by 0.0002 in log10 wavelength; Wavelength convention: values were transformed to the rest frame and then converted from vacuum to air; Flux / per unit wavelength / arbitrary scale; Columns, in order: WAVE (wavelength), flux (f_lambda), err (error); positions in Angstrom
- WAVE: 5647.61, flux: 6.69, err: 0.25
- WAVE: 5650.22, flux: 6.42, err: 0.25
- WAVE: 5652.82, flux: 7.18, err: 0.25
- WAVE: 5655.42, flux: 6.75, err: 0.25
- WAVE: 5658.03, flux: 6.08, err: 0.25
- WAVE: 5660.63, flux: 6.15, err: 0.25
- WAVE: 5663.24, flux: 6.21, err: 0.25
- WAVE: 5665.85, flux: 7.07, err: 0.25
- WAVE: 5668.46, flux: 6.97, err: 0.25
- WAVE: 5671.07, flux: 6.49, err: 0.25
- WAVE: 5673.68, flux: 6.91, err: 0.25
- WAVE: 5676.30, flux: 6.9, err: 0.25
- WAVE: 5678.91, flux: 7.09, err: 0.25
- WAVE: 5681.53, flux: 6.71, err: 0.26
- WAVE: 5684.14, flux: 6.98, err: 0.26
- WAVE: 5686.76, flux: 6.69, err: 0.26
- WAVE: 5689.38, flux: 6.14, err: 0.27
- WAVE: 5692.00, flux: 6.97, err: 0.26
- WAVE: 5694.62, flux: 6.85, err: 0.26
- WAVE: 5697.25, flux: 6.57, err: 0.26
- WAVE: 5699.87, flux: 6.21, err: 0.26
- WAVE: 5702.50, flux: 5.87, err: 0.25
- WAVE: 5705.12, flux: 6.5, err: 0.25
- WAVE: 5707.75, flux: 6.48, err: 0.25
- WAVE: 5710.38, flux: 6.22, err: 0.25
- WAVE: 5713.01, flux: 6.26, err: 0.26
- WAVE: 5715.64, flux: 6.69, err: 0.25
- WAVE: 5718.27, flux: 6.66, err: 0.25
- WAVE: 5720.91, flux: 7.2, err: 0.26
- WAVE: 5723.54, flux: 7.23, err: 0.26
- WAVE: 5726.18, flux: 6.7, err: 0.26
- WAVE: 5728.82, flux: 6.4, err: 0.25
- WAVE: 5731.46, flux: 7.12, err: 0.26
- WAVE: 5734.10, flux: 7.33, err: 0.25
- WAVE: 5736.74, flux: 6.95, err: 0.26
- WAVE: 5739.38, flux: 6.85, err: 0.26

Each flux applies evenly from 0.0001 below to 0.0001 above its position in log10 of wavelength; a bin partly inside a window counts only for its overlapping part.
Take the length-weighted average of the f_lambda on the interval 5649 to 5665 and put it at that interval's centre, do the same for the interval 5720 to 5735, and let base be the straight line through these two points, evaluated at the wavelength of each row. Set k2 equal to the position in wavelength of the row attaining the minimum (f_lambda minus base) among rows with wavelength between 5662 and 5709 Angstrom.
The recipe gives 5702.50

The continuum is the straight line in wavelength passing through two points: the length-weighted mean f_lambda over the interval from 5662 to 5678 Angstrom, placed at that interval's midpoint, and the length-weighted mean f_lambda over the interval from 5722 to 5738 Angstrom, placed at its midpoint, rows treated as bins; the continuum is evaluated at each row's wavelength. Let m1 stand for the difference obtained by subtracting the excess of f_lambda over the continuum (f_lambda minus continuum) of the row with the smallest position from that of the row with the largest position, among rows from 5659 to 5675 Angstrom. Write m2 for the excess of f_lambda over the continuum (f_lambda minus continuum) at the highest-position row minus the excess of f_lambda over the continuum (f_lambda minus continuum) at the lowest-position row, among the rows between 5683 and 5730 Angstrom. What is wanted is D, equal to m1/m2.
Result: -1.00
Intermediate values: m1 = 0.72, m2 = -0.7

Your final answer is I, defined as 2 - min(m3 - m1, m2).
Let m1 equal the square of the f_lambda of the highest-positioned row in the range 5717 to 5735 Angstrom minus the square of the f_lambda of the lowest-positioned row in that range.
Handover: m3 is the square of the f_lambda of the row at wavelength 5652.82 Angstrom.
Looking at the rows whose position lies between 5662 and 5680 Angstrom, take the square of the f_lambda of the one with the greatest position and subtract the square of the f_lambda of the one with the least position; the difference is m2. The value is -9.7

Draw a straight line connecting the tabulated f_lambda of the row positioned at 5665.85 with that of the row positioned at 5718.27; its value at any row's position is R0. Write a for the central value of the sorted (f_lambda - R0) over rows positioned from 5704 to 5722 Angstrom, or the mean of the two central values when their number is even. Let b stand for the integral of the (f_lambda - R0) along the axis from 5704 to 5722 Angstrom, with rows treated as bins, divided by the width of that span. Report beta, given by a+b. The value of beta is -0.40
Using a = -0.3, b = -0.1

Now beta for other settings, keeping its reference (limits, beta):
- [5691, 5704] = -0.59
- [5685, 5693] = -0.50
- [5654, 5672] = -1.09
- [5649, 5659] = -1.12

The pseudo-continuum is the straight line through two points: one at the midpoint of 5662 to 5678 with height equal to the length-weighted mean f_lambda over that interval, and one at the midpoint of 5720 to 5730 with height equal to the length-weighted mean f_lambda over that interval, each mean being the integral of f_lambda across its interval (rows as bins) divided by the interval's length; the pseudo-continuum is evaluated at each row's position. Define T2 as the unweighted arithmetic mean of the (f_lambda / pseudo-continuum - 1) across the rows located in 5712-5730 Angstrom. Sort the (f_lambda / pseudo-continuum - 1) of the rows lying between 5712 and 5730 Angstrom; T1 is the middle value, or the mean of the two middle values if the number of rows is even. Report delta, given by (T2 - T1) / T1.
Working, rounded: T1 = -0.03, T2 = -0.019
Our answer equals -0.2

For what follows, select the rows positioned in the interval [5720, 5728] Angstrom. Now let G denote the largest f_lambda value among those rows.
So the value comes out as 7.23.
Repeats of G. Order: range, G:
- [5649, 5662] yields 7.18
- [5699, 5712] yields 6.5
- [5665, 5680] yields 7.09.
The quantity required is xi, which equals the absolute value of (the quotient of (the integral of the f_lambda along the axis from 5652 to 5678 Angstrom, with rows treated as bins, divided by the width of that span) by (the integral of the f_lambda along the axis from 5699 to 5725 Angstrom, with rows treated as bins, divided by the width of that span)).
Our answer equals 1.02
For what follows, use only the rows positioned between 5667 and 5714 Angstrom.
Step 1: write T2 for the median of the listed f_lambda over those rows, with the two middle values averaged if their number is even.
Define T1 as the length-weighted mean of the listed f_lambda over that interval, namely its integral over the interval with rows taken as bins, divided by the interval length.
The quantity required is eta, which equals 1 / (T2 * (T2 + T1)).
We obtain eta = 0.0114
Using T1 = 6.60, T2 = 6.6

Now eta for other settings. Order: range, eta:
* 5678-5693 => 0.0108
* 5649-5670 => 0.0115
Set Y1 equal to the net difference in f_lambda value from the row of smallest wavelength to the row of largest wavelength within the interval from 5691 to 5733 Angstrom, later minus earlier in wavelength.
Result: 0.15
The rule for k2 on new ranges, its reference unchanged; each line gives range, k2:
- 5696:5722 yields 5702.50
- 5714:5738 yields 5728.82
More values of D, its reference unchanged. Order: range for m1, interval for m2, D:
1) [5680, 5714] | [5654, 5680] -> -2.07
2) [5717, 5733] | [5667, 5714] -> -0.49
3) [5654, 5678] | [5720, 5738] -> -0.28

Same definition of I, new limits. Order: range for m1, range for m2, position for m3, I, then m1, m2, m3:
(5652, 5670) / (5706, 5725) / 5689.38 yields -8.3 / -3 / 10.3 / 38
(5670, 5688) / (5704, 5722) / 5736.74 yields -7.6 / 3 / 9.6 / 48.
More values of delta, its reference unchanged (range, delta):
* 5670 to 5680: -0.5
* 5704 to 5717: 0.2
